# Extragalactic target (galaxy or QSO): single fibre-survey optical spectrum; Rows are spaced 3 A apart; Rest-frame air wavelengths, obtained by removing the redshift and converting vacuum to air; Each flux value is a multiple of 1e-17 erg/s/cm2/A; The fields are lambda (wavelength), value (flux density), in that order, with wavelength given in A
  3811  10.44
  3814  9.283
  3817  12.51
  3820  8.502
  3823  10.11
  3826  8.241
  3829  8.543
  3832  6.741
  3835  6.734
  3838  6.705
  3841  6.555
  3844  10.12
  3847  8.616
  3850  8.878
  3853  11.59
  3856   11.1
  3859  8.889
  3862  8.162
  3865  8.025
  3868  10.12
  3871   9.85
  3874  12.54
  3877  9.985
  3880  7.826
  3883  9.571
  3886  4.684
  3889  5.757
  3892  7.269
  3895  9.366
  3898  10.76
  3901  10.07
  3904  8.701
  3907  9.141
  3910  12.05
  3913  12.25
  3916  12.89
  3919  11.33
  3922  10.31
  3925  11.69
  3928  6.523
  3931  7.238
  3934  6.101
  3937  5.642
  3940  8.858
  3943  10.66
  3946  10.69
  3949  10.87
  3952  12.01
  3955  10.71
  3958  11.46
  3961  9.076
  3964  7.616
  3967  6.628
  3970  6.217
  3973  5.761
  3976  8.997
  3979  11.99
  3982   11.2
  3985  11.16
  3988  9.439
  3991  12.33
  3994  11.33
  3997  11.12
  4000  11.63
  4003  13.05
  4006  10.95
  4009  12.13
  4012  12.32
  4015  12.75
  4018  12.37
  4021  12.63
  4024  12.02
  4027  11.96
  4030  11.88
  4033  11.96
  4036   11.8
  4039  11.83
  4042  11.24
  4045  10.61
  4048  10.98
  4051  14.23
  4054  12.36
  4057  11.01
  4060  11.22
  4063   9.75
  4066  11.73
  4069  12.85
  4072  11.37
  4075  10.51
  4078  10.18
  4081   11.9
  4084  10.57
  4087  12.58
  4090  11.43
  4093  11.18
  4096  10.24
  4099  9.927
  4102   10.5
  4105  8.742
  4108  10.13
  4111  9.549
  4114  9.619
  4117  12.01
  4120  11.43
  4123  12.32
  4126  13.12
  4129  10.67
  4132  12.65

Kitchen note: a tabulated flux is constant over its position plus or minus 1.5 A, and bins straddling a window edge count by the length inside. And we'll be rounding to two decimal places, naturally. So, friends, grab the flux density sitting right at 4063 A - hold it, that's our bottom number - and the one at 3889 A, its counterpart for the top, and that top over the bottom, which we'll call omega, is 0.59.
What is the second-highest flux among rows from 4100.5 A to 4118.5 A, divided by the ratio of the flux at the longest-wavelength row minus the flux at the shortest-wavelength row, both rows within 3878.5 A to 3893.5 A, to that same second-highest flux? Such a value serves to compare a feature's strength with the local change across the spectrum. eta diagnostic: -198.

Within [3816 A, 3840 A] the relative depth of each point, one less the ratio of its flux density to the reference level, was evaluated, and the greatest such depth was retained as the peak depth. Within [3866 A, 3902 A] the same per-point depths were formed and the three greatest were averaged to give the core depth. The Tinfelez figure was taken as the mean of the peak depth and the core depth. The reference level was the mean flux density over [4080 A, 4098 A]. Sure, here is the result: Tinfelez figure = 0.44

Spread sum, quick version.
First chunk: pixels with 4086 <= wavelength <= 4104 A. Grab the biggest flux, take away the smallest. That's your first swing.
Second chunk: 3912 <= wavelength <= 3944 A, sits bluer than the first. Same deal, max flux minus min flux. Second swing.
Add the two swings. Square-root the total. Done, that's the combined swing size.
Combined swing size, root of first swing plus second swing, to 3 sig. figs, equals 3.15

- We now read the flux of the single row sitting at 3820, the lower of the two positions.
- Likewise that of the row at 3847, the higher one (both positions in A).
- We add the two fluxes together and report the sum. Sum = 17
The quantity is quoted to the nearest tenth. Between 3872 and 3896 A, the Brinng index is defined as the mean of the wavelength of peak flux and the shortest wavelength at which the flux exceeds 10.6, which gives 3874.0 A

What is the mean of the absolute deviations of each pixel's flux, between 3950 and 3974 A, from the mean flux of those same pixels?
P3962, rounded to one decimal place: 2.1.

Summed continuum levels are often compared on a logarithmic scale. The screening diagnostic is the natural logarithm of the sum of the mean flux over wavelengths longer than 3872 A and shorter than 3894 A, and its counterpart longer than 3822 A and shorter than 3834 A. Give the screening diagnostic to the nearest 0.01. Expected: 2.81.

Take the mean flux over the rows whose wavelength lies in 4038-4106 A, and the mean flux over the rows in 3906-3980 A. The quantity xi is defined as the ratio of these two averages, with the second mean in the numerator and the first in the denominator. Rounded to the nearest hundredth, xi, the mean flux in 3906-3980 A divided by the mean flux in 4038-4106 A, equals 0.85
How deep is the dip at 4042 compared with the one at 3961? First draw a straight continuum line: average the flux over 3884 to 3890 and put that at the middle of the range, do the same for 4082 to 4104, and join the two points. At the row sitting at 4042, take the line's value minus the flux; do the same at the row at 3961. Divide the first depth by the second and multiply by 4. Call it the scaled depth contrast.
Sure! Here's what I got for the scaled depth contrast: 4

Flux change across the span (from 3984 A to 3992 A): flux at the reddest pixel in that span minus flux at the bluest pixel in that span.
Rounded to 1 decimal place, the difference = 1.2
